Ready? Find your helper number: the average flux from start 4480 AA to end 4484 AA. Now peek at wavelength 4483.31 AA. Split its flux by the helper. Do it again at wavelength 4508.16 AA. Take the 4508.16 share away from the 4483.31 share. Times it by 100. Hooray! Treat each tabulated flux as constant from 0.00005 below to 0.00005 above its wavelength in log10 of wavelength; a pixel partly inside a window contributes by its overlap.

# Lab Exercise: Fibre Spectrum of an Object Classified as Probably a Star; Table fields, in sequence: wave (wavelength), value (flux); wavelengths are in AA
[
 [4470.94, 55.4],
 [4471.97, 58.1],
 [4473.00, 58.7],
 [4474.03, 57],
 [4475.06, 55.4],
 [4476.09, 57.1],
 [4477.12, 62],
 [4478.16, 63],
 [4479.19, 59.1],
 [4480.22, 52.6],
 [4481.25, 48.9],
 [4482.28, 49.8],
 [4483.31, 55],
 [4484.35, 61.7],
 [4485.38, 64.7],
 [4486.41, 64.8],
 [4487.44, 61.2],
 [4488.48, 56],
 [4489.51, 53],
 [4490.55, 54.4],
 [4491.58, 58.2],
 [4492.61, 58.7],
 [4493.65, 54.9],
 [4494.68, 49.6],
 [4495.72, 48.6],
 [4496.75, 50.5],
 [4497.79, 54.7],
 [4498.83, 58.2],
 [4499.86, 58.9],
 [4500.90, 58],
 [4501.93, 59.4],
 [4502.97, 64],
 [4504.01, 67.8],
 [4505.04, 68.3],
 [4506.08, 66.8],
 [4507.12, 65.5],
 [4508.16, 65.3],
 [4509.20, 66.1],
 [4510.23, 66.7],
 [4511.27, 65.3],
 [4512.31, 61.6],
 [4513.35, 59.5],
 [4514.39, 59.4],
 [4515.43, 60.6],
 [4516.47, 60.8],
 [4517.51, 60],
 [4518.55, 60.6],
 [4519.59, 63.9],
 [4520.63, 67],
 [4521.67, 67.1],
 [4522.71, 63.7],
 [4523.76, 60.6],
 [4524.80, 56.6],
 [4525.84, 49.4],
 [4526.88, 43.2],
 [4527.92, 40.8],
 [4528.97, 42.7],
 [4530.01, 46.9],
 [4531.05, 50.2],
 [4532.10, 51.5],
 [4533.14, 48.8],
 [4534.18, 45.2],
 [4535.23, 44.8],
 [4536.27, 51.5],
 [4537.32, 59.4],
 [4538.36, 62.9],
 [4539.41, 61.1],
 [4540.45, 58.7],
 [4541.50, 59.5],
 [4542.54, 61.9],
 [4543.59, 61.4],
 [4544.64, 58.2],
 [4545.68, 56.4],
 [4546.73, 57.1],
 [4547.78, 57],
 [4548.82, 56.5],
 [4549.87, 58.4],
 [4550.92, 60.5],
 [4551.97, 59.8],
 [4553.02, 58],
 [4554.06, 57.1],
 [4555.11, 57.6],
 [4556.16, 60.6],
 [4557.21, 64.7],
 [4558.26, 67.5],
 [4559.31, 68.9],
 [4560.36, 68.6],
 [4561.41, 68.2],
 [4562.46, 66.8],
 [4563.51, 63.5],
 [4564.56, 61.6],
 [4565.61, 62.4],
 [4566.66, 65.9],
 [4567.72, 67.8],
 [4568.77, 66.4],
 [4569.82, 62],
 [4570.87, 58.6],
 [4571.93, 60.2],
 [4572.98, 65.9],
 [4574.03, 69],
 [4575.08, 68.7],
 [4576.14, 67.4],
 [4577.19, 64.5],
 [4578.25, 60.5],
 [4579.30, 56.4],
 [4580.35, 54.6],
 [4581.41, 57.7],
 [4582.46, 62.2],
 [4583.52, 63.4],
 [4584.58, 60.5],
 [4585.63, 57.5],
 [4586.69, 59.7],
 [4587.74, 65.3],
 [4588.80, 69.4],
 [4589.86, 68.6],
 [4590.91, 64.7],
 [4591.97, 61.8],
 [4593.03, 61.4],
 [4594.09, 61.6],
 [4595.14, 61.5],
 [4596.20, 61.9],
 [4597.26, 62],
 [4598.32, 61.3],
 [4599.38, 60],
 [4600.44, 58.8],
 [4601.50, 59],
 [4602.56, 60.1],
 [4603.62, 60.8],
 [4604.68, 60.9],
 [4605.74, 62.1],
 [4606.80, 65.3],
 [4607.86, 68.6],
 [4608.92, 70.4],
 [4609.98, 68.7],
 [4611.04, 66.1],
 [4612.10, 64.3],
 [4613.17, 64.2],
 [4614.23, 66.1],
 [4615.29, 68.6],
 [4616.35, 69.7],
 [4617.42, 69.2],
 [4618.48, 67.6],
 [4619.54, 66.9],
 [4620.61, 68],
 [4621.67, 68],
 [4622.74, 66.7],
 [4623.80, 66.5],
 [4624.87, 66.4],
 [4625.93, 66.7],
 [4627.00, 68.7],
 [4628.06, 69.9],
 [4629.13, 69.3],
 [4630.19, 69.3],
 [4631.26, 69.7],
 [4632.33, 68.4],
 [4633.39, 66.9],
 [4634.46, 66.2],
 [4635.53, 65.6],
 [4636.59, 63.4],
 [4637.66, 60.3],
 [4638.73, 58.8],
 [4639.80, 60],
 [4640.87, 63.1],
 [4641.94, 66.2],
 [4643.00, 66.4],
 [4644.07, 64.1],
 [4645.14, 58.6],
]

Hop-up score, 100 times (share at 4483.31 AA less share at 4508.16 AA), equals -20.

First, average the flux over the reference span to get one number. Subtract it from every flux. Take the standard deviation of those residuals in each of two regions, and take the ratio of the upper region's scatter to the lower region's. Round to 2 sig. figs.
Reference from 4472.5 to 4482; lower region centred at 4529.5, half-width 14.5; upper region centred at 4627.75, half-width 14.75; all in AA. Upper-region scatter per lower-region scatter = 0.38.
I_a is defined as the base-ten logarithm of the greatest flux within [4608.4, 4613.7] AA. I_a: 1.85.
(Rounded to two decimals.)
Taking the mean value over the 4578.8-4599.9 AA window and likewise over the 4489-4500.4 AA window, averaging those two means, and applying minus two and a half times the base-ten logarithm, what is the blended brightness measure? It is -4.41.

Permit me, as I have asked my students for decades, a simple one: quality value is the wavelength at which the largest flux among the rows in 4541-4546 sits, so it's 4542.54 AA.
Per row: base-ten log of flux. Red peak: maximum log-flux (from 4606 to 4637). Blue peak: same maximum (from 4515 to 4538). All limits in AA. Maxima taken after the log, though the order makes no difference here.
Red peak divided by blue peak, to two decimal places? 1.01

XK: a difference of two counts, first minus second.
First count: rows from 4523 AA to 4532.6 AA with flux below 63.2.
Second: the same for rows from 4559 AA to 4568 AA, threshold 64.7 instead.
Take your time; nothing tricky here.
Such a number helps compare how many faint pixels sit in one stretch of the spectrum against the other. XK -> 6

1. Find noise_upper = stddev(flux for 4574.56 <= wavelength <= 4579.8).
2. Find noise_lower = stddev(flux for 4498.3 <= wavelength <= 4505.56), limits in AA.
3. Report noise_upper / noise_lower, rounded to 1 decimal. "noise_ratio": 1.1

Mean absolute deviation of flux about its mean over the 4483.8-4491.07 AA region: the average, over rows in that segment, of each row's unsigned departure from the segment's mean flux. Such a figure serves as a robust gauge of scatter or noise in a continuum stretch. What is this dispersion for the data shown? 4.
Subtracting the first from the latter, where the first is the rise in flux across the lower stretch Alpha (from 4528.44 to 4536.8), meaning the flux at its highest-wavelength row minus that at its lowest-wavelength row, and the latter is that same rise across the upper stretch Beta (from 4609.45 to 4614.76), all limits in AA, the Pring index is -11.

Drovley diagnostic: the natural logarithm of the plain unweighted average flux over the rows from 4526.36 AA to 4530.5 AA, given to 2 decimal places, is 3.77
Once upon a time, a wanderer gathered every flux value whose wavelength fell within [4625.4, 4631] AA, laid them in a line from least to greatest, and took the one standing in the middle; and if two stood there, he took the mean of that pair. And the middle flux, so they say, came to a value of 69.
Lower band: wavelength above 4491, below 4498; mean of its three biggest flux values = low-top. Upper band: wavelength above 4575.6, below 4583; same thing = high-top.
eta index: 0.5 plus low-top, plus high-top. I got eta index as 122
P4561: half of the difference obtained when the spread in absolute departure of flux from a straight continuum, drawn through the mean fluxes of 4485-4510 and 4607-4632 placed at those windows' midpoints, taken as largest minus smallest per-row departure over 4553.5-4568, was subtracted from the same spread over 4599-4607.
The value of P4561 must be 0.2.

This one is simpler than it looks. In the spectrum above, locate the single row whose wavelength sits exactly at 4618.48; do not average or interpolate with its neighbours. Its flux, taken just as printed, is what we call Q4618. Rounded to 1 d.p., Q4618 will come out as 67.6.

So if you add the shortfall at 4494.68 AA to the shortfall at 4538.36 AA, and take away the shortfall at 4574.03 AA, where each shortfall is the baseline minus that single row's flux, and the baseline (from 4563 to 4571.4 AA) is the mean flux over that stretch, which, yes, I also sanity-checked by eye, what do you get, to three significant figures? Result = 20.0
